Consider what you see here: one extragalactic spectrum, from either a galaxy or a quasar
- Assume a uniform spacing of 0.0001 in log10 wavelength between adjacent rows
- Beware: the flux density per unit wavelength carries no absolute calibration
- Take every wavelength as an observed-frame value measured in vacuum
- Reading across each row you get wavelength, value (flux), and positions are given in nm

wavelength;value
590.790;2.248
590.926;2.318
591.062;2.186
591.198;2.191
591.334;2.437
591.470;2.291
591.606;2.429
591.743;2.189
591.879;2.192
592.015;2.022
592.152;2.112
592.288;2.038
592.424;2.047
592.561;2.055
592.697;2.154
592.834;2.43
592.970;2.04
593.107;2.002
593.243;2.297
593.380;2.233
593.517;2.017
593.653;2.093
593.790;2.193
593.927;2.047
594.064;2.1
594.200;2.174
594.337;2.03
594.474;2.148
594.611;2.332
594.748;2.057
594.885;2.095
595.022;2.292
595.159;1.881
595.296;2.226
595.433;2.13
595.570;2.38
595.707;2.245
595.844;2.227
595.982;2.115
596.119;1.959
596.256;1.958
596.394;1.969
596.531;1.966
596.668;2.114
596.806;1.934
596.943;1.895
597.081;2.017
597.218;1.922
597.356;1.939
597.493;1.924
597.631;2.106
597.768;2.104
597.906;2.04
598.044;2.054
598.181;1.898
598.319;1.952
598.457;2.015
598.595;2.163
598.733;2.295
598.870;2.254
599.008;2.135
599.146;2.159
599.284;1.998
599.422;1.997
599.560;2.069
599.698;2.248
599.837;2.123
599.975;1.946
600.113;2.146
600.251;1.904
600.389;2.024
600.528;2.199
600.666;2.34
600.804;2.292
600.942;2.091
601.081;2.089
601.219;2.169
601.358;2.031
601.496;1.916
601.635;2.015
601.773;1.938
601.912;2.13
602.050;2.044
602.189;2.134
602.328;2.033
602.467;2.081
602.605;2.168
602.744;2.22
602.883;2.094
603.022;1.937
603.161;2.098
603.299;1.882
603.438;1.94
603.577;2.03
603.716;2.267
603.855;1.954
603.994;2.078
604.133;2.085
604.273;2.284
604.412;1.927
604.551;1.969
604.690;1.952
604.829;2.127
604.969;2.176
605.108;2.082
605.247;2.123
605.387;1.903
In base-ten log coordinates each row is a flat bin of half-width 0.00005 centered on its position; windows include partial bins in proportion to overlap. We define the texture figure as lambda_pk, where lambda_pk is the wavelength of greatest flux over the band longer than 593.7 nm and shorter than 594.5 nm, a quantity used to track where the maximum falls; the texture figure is 593.790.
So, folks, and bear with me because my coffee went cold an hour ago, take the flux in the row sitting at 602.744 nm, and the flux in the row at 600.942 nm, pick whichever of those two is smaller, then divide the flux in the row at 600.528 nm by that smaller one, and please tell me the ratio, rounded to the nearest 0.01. 1.05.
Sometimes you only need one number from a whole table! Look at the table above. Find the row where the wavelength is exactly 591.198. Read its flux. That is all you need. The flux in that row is 2.191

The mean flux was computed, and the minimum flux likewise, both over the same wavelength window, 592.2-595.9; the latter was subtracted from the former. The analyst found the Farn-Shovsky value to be 0.27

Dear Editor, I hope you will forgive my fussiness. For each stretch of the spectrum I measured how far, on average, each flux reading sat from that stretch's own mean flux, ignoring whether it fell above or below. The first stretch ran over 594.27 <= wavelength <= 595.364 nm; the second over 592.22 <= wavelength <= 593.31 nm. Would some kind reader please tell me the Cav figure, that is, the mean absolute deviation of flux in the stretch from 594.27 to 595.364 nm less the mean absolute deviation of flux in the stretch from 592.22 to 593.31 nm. 0.00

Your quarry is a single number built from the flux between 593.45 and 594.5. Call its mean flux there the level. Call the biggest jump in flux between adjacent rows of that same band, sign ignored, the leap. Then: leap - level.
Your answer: -1.95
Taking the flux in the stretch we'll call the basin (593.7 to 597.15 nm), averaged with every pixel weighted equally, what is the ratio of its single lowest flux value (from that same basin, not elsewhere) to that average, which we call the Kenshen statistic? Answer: 0.896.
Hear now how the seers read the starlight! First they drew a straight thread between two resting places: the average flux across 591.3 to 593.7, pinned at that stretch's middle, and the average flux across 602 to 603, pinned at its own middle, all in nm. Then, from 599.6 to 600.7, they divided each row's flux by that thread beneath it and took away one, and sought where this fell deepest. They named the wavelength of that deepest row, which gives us 600.251 nm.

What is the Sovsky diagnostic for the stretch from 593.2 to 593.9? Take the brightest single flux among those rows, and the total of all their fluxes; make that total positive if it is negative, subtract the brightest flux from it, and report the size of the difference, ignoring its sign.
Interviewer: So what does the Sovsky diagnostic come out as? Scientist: 8.5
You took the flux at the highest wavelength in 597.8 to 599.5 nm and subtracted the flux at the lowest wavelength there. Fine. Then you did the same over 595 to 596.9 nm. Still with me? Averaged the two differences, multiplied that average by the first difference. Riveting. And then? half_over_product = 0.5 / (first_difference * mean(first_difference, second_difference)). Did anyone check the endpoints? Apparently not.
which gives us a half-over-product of 58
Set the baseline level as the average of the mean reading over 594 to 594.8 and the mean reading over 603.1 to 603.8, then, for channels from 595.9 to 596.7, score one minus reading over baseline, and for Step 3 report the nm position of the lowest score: 595.982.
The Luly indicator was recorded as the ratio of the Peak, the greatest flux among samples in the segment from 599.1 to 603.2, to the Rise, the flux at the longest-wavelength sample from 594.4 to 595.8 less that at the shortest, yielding 24.1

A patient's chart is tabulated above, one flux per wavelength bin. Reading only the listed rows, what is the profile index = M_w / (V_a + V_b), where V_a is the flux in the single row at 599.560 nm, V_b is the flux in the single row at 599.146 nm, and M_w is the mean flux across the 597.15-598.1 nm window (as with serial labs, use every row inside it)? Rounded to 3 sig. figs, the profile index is 0.476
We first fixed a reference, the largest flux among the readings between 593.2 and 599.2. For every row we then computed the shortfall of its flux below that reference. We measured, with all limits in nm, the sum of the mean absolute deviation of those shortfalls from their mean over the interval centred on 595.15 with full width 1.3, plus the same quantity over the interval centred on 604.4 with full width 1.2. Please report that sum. 0.224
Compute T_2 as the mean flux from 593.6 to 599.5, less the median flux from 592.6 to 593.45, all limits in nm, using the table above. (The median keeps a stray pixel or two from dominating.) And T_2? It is -0.111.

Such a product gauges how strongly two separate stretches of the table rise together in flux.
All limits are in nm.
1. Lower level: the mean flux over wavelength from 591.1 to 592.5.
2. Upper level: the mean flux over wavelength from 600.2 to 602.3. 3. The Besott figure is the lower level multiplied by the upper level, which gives 4.58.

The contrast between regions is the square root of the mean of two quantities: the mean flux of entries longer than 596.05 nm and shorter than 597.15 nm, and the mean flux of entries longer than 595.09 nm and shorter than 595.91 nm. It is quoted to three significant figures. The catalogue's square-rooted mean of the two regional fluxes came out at 1.44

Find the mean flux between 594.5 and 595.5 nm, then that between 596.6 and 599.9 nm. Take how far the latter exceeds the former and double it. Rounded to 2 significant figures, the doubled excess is -0.18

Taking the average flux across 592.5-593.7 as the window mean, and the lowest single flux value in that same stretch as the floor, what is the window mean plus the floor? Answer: 4.15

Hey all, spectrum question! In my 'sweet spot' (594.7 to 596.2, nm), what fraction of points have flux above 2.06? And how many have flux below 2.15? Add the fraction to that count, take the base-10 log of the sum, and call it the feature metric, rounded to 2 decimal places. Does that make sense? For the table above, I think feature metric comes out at 0.83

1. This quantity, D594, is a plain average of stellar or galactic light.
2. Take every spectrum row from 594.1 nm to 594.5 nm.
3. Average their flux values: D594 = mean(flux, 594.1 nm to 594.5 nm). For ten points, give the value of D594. 2.12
